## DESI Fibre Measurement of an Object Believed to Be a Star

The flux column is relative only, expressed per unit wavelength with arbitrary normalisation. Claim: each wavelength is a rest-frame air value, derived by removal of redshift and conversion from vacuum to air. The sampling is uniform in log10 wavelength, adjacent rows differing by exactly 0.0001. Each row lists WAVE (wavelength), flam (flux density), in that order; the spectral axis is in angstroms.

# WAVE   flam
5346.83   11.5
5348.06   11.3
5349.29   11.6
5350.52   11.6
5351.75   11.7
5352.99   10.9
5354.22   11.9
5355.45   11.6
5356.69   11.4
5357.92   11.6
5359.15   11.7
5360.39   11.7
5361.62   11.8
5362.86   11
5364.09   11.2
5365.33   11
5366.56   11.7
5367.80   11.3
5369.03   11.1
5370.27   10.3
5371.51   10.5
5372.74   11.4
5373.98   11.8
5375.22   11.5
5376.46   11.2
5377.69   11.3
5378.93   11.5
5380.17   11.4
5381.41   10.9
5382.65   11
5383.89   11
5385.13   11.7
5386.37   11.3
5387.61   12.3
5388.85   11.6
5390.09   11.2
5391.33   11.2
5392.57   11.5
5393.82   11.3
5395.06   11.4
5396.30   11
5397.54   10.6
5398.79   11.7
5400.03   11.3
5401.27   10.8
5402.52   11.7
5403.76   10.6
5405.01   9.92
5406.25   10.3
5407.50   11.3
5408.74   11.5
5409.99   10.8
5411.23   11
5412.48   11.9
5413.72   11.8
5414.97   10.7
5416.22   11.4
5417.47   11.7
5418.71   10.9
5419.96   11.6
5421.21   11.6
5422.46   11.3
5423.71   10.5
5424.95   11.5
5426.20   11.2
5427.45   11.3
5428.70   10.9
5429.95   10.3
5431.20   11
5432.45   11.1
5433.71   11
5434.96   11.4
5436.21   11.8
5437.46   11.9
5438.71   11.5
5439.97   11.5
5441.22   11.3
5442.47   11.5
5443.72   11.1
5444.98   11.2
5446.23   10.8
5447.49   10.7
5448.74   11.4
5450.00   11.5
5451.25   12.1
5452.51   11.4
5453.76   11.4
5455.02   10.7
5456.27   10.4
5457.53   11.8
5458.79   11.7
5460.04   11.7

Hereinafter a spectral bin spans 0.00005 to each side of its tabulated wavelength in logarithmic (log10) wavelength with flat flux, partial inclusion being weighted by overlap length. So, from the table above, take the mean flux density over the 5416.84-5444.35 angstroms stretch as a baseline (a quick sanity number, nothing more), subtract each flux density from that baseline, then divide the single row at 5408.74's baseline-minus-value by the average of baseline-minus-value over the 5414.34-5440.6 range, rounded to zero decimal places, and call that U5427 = -9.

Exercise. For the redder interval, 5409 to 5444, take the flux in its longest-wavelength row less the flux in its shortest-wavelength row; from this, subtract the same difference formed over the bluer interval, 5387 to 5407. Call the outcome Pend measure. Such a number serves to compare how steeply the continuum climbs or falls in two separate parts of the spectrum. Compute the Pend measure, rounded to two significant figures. 2.3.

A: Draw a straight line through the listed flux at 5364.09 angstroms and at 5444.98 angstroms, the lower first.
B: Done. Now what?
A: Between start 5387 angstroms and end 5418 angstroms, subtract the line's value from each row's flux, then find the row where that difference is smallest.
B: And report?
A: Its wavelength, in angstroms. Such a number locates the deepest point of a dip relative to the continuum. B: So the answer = 5405.01 angstroms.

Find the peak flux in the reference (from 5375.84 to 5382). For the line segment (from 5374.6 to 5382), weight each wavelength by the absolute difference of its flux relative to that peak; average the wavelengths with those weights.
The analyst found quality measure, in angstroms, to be 5379.4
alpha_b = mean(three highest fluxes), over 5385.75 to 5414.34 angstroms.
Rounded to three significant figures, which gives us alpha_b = 12.0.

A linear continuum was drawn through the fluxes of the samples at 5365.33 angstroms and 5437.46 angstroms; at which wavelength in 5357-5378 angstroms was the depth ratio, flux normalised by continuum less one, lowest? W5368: 5370.27 angstroms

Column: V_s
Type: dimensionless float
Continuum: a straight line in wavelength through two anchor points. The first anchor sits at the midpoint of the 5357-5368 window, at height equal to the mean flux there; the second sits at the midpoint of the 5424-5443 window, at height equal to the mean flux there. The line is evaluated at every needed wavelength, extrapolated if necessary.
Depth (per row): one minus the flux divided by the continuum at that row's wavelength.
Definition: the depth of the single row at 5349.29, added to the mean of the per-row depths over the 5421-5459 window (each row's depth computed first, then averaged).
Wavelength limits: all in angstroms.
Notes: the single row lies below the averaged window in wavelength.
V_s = -0.01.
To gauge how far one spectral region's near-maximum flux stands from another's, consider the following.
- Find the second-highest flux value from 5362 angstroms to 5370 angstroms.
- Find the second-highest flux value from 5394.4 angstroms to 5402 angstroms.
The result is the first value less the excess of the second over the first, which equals 11.2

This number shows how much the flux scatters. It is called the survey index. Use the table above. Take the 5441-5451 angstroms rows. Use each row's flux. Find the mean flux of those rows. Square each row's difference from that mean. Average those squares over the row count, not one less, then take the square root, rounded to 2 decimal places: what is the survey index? 0.28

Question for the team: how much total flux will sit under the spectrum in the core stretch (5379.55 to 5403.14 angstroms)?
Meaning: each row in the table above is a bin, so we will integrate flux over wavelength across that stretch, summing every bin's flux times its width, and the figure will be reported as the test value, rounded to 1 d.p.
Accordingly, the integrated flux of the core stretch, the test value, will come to 266.8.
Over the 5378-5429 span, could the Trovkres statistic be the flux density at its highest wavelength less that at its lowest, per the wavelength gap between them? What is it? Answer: -0.01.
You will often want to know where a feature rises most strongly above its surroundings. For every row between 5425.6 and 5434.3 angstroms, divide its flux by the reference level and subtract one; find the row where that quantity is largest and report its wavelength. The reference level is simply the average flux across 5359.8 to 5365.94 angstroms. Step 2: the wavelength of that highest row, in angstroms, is 5427.45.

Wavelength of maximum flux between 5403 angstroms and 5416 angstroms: 5412.48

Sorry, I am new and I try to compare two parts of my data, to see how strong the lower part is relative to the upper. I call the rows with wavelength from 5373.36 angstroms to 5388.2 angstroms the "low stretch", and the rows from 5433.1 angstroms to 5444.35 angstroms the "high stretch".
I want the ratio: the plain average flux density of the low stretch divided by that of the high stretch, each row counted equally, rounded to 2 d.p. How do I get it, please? 1.00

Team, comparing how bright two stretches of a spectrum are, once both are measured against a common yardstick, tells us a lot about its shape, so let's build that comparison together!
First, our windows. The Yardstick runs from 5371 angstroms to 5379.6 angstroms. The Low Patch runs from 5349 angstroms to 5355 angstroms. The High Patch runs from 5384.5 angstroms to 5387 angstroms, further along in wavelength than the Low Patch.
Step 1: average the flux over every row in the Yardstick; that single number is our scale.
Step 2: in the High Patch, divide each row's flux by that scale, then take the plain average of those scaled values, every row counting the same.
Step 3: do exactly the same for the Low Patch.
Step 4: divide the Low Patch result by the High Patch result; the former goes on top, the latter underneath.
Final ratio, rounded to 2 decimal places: 1.00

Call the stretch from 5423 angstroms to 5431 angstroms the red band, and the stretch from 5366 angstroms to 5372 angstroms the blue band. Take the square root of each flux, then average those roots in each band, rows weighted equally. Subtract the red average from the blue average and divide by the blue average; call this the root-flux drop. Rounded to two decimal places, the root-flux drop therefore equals 0.00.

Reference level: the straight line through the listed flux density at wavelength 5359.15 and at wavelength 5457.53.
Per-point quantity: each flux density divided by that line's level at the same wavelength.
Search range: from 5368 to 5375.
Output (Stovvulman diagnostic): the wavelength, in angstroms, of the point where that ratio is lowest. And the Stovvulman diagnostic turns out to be 5370.27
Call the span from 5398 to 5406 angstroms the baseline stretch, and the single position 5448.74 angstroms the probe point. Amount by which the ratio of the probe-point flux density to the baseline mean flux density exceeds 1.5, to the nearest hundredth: -0.46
